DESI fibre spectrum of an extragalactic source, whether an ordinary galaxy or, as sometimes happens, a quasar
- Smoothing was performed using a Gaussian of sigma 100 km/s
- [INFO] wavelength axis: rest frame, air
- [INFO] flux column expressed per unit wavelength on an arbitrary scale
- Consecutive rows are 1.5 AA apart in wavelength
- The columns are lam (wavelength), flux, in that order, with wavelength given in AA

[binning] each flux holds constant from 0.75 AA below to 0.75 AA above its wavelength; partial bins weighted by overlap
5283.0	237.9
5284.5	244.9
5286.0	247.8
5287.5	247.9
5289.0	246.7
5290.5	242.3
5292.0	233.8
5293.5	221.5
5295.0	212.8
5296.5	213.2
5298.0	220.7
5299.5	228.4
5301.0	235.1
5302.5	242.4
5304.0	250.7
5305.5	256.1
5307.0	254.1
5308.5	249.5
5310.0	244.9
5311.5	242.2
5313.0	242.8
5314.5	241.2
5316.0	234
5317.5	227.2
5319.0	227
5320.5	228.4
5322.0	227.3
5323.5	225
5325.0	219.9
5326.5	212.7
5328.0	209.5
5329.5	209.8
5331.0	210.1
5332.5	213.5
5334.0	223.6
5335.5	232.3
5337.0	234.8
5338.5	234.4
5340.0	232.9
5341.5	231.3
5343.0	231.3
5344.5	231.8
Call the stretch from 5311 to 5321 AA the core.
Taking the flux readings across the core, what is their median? 234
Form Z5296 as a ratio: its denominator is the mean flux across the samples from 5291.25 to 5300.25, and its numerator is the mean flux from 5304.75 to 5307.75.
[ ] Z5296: 1.15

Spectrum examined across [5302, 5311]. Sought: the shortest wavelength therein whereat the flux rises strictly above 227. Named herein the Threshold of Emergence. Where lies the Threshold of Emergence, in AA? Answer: 5302.5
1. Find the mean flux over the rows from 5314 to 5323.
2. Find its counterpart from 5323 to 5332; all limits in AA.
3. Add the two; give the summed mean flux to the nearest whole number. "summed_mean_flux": 445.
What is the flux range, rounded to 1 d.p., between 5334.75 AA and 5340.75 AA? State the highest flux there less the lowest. 2.5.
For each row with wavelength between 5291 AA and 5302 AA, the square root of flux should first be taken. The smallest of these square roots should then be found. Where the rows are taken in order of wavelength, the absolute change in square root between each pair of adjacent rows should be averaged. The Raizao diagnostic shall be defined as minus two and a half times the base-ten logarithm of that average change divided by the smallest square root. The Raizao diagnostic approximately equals 4.5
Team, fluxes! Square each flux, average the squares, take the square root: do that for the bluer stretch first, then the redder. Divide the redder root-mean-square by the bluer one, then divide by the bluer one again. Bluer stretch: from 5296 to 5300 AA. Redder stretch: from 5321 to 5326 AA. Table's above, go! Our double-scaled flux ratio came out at 0.0046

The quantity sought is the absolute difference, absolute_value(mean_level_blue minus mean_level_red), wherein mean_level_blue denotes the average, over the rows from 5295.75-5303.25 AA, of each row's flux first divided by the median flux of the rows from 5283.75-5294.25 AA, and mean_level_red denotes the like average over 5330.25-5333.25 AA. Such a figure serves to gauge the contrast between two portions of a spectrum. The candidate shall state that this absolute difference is 0.066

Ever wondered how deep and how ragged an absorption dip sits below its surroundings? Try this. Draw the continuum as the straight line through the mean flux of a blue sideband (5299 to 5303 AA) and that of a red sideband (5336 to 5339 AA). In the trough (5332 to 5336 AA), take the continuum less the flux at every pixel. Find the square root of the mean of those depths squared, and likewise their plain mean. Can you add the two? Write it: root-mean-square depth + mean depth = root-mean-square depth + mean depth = 25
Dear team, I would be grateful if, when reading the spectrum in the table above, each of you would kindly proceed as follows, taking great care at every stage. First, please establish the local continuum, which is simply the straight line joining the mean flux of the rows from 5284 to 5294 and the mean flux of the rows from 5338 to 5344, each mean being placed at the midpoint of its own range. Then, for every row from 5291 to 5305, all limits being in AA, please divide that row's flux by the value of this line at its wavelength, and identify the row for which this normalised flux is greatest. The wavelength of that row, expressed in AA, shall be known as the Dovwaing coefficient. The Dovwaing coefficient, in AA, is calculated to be 5304.0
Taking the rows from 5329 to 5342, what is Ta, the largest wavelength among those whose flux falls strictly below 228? 5334.0 AA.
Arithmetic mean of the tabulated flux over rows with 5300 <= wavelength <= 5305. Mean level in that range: 243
